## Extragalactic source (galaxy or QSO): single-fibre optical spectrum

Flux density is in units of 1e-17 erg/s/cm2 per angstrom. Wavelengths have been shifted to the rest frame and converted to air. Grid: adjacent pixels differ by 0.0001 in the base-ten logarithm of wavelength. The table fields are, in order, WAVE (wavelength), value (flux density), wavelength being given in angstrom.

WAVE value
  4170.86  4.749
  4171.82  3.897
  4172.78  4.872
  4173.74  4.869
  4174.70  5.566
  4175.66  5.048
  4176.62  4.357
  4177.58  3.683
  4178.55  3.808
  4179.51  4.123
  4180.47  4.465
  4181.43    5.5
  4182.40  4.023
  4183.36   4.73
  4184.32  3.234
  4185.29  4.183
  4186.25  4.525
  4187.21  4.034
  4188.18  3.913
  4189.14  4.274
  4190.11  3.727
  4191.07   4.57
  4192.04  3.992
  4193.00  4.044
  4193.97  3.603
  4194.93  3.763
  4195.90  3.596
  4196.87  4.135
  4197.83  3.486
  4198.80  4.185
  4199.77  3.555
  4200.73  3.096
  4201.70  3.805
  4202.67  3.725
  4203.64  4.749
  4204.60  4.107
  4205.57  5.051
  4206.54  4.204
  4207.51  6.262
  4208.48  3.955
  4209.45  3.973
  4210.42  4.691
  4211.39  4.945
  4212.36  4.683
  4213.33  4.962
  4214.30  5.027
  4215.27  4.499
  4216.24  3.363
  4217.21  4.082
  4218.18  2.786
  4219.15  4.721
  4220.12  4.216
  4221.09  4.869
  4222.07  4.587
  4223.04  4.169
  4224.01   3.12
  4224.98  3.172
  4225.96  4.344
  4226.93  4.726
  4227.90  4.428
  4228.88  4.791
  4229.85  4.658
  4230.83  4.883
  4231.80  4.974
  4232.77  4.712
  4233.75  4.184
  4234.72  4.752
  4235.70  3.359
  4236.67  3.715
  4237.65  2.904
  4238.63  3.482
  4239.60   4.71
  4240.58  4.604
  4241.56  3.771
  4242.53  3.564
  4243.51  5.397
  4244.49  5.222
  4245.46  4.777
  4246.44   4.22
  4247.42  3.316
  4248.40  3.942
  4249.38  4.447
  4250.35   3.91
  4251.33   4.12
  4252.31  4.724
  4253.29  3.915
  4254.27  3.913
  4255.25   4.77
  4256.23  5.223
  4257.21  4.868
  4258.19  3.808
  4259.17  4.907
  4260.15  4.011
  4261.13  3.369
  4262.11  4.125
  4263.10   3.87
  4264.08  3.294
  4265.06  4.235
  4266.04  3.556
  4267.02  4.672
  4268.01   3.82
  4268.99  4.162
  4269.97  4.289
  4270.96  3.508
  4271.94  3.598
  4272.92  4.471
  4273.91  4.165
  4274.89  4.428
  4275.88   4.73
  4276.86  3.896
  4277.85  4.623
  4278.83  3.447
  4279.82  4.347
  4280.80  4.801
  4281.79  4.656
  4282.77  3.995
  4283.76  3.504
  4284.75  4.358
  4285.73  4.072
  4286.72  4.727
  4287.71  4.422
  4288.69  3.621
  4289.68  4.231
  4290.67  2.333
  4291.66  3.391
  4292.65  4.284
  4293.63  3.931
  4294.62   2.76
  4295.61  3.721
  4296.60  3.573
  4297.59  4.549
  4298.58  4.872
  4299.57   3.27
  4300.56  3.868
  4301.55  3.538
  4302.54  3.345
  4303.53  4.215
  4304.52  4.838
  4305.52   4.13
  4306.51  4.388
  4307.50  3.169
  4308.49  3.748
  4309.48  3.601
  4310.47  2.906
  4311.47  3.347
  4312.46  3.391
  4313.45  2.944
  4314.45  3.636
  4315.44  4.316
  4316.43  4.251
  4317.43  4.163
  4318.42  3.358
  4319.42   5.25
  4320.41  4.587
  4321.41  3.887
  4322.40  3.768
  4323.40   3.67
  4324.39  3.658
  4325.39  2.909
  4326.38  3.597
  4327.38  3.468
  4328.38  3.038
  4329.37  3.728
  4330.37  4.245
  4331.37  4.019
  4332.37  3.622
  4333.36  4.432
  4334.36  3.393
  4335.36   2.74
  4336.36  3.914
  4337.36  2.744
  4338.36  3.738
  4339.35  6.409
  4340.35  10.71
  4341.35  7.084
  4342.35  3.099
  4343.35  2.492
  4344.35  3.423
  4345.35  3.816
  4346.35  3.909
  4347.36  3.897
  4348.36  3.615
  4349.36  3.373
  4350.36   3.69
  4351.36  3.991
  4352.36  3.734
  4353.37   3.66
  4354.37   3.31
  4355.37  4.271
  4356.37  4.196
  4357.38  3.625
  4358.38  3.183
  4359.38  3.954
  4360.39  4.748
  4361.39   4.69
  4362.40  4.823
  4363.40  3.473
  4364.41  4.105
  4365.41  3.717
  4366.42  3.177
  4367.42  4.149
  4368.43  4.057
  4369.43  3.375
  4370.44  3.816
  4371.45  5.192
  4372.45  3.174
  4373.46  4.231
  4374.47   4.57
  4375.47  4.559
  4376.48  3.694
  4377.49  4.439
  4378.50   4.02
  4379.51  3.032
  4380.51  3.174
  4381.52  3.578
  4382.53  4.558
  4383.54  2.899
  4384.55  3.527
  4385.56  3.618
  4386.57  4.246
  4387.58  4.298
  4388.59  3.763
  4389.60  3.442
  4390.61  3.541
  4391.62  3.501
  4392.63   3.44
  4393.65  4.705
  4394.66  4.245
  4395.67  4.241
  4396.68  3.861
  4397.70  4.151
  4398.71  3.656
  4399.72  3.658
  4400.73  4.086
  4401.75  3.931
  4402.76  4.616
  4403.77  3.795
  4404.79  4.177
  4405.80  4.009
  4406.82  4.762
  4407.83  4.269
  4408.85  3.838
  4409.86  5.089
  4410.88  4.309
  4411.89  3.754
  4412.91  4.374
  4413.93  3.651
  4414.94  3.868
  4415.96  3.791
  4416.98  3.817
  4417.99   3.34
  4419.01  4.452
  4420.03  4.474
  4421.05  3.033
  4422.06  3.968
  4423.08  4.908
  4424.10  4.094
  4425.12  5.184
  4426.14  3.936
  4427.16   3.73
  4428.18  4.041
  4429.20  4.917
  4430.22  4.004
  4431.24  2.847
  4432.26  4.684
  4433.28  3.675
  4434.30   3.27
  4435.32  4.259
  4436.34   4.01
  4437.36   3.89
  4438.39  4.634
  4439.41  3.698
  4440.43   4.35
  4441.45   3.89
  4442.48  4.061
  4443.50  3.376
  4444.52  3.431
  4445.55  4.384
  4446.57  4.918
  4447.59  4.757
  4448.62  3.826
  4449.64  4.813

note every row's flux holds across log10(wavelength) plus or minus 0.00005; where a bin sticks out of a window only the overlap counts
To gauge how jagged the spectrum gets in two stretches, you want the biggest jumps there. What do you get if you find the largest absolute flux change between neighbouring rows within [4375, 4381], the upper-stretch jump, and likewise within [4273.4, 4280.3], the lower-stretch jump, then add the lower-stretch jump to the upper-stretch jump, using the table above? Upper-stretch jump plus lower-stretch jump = 2.16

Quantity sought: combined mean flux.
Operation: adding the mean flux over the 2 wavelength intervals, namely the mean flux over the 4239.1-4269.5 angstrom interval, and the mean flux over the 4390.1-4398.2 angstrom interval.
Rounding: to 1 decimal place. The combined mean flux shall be 8.2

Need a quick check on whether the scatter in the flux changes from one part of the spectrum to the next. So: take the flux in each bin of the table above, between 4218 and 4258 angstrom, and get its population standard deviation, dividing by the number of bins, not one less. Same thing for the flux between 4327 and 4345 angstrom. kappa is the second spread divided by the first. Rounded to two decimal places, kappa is 2.96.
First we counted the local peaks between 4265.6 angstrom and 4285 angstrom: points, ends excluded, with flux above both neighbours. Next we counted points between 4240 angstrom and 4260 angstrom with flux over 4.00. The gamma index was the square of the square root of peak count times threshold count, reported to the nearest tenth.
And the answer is 72.0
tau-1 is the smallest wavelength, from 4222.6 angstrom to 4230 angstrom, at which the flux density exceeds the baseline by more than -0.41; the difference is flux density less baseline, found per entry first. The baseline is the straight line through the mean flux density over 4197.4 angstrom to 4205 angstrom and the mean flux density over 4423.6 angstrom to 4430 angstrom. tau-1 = 4223.04 angstrom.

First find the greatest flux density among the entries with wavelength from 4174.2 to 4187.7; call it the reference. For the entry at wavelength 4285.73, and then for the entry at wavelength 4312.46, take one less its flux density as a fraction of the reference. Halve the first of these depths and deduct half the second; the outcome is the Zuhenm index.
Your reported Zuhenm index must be -0.061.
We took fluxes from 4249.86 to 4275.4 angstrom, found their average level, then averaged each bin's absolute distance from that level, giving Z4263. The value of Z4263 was 0.399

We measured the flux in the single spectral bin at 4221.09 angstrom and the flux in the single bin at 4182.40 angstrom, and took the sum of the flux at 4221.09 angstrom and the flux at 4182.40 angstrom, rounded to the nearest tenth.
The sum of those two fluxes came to 8.9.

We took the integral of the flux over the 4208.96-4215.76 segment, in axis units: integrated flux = 32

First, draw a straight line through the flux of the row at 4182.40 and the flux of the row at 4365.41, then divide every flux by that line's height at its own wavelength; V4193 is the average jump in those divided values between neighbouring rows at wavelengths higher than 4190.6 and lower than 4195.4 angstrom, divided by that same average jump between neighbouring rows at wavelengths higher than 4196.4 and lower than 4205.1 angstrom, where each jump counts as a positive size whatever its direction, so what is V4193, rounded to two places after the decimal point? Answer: 0.50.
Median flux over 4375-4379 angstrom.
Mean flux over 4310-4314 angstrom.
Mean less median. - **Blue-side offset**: -1.1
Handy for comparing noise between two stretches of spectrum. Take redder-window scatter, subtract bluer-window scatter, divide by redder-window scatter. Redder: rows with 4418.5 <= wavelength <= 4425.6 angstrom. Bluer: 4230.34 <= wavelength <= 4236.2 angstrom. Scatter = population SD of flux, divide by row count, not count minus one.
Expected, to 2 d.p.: 0.14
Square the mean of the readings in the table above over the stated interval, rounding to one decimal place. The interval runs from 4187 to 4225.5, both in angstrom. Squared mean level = 17.2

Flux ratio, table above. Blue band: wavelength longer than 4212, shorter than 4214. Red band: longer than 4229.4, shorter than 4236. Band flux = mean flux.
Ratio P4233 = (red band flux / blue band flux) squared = 0.87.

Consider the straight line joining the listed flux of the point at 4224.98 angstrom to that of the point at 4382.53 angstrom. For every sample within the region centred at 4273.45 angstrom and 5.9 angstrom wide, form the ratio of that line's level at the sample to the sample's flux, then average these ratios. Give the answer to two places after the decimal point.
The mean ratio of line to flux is 0.88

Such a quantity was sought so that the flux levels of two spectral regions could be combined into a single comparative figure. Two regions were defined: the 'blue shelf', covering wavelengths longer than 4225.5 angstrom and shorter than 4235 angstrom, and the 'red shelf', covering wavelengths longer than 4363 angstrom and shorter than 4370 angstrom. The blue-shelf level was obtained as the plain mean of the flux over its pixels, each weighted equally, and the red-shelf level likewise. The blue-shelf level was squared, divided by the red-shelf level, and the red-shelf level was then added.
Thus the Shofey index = 9.52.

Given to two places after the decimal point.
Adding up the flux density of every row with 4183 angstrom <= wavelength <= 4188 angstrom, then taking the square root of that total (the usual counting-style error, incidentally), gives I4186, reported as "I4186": 4.55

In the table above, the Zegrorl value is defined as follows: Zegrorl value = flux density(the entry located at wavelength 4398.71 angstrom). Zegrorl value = 3.656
